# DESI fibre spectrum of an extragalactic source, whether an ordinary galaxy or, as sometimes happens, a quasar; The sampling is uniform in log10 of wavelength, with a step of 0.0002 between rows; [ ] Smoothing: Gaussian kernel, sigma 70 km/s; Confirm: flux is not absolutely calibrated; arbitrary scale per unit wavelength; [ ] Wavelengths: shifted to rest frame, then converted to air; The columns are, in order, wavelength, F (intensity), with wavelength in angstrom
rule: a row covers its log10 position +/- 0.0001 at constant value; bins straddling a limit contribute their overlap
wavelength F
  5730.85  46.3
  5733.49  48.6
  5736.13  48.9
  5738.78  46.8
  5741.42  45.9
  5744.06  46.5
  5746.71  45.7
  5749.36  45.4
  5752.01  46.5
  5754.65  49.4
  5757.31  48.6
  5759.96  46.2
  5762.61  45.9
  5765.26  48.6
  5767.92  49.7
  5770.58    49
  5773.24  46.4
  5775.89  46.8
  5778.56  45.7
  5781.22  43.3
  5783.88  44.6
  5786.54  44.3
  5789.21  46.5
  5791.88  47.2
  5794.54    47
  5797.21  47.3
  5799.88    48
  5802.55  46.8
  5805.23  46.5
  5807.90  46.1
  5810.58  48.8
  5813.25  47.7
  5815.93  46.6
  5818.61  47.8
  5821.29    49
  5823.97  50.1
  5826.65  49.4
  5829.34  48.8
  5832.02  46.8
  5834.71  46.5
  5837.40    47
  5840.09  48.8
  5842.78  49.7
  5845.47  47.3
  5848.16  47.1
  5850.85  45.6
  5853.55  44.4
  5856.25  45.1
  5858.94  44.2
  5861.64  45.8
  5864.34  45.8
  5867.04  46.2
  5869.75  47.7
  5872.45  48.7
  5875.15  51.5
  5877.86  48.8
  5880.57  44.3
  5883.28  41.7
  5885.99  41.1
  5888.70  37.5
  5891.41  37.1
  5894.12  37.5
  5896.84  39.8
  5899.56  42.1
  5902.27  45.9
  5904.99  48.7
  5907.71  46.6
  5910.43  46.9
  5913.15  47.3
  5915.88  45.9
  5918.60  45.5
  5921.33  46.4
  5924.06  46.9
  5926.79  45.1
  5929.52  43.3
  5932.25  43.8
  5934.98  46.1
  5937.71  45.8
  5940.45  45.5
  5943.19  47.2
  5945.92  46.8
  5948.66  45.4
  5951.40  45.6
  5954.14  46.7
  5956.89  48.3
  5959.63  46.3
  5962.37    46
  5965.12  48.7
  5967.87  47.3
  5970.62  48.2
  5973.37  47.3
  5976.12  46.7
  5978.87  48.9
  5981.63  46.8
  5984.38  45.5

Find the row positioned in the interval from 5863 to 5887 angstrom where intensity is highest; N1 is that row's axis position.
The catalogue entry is 5875.15 angstrom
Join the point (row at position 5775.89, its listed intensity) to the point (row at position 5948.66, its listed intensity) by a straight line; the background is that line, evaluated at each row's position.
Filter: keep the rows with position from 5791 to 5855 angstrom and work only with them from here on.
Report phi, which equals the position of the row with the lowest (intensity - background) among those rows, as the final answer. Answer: 5853.55 angstrom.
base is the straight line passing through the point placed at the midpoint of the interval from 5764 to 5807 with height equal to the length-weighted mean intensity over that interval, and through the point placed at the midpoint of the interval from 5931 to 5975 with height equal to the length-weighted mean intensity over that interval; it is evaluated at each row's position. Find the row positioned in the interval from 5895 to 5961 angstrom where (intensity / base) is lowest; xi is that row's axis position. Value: 5896.84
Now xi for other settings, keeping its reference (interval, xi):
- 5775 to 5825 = 5781.22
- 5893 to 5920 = 5894.12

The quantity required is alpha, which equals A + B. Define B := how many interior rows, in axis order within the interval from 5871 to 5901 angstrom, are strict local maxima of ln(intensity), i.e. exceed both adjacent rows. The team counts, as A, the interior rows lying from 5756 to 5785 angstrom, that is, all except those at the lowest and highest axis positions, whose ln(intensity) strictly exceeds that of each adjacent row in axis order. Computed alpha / 3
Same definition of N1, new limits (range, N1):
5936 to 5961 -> 5956.89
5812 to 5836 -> 5823.97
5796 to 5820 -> 5810.58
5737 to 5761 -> 5754.65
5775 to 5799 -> 5797.21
